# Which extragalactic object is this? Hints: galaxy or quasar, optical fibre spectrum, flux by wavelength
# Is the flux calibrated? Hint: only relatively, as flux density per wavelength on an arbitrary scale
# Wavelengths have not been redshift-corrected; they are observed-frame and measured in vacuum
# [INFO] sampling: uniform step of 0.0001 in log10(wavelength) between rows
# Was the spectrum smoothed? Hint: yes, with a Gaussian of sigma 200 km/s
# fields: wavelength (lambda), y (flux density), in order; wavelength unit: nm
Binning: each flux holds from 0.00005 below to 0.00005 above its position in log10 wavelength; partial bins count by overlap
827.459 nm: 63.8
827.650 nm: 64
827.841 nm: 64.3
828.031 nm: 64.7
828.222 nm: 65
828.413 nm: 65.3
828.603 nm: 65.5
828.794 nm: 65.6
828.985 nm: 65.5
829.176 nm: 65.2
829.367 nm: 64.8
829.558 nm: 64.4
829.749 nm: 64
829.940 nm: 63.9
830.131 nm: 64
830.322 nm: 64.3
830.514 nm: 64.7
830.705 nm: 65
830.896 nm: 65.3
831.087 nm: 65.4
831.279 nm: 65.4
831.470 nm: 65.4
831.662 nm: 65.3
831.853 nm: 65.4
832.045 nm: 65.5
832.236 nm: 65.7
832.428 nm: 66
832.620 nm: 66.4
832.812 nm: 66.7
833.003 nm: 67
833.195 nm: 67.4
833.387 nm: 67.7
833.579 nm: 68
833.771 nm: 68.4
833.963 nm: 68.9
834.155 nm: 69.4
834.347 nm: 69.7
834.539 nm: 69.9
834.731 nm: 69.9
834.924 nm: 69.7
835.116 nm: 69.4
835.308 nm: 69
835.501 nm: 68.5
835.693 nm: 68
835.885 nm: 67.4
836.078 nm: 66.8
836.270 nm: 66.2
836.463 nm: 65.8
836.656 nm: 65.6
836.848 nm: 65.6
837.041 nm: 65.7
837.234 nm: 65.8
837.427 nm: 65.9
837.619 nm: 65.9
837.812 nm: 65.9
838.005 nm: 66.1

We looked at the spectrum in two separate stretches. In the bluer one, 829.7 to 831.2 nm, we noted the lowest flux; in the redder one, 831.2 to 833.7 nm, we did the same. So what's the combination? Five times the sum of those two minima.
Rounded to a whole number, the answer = 646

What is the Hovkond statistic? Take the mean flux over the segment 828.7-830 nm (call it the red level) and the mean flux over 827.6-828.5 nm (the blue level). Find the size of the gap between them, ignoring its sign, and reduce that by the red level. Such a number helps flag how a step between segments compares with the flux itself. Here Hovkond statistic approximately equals -64.7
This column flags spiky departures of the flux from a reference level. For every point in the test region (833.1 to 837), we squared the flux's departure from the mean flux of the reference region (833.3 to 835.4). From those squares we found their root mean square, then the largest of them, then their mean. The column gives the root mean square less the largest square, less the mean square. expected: -10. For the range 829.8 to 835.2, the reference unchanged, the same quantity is -24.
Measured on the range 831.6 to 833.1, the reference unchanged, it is -14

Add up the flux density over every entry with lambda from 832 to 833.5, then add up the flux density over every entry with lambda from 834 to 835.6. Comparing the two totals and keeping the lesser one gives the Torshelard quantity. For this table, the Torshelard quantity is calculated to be 532.4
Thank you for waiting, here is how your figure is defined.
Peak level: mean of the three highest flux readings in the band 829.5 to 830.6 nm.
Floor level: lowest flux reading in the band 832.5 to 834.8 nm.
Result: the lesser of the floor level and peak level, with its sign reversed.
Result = -64.5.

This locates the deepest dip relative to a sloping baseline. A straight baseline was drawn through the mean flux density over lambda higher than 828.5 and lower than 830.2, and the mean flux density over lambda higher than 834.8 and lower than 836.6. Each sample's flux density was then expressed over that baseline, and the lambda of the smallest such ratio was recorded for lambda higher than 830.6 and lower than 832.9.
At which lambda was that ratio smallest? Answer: 831.662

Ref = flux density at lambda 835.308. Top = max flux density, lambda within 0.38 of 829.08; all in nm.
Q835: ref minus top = 3.4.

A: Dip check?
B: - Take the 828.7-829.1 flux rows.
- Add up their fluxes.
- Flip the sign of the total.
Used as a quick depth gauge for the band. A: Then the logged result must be -131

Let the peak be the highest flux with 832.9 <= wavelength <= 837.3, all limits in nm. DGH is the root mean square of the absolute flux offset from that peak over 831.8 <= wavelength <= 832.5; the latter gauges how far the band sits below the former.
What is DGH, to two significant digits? 4.3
